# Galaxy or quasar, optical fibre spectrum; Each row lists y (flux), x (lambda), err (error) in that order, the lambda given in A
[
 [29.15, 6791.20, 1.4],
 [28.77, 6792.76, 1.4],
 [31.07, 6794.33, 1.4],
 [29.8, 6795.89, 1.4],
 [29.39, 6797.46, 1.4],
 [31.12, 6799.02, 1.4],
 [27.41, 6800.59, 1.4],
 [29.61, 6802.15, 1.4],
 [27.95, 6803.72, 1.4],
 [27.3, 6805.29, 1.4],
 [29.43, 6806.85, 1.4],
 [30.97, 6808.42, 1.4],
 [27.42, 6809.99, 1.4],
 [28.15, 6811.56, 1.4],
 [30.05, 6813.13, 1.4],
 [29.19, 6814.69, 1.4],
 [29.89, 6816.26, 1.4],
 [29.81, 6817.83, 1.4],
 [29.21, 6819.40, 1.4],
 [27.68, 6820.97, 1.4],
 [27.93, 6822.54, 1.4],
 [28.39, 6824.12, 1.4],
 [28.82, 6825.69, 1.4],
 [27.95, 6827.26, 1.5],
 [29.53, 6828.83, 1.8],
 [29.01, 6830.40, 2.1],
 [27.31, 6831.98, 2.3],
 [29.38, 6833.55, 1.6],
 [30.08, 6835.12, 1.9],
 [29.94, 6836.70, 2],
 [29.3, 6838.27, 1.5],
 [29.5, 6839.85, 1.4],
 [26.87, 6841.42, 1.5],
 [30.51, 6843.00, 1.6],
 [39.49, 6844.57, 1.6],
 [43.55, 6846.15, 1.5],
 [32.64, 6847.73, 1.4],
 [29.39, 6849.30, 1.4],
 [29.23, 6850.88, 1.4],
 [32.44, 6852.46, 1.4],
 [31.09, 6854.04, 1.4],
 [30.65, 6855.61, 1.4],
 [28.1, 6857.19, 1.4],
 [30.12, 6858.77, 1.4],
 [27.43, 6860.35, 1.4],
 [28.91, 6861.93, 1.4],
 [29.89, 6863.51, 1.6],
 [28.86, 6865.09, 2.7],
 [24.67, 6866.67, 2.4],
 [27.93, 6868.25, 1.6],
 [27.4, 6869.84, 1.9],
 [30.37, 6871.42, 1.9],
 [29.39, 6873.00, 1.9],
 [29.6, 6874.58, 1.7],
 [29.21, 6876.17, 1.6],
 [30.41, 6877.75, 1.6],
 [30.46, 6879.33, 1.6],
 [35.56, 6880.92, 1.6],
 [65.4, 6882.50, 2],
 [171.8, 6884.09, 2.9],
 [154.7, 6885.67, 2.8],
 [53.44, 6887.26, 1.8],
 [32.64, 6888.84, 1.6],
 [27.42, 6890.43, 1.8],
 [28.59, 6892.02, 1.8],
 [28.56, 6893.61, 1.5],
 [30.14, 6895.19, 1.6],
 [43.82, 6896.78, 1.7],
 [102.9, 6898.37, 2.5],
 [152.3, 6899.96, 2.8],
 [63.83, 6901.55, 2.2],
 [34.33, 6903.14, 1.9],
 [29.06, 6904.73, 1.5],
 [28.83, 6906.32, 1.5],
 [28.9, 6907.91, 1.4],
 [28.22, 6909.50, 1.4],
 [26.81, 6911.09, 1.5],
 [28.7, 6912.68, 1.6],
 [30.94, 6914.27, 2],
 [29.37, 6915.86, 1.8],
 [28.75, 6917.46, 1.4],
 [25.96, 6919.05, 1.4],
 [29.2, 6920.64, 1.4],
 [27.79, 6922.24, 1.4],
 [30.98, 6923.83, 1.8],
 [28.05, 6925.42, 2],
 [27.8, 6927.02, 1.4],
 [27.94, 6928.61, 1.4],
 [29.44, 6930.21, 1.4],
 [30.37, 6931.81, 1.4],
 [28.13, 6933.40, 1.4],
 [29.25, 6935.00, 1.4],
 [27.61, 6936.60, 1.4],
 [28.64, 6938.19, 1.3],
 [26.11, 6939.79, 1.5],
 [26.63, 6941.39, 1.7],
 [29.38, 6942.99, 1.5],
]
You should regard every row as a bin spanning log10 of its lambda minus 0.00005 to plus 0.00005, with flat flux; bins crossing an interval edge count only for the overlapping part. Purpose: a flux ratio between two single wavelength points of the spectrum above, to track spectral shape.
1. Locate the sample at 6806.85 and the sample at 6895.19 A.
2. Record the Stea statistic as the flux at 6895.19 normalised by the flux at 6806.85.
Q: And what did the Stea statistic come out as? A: 1.02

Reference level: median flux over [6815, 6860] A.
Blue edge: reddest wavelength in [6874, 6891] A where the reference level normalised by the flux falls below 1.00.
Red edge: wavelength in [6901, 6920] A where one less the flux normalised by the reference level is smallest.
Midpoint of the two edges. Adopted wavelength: 6895.2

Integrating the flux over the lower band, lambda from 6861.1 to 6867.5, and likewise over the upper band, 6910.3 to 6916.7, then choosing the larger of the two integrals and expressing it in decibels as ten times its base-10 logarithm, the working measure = 22.7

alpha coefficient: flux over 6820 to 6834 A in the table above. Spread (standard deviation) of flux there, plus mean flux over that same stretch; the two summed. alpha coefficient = 29.2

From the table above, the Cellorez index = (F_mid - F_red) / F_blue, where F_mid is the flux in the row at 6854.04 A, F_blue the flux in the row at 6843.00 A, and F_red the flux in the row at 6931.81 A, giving 0.02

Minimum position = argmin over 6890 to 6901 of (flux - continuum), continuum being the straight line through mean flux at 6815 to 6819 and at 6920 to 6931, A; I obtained 6890.43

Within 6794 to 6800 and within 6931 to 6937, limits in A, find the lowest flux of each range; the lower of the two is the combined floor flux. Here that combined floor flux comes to 27.6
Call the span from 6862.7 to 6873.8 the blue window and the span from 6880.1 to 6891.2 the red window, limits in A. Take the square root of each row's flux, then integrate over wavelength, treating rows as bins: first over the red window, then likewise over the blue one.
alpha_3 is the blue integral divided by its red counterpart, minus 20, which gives -19.4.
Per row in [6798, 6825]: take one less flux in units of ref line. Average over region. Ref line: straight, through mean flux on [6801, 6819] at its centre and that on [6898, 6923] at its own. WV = 0.01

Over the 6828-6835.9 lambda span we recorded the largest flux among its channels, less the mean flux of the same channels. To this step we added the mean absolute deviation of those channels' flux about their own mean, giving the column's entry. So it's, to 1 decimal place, 1.7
